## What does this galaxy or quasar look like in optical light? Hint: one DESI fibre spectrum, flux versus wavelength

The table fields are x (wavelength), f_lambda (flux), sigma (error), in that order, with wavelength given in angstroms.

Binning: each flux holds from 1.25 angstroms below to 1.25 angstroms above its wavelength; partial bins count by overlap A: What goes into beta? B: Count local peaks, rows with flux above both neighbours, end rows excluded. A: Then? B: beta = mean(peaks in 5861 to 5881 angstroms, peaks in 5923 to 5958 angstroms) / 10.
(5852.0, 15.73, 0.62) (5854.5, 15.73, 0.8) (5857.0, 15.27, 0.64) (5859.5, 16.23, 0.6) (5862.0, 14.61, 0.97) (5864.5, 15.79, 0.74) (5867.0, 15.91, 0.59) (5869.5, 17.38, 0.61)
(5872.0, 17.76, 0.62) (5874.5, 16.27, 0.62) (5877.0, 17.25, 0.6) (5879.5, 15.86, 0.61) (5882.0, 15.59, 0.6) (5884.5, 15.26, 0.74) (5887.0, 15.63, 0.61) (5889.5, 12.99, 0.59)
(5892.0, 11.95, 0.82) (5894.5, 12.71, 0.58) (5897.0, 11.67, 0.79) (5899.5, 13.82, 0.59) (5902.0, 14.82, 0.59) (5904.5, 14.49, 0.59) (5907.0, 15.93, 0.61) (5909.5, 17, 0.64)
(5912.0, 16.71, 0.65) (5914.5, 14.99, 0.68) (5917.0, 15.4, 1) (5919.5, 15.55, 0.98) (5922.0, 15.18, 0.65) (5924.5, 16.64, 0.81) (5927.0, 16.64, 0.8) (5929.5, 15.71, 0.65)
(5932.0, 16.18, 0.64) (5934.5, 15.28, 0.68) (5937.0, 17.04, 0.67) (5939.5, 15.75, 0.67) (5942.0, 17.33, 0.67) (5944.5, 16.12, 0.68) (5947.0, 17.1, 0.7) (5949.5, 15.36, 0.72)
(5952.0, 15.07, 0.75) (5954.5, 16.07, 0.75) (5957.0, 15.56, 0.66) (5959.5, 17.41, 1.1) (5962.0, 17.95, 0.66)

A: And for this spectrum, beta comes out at 0.35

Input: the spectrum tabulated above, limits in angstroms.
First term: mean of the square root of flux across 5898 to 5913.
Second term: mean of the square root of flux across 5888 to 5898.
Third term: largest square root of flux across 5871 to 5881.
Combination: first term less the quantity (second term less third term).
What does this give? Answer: 4.6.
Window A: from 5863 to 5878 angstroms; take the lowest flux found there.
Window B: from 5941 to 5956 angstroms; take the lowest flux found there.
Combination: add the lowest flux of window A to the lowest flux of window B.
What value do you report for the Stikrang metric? 31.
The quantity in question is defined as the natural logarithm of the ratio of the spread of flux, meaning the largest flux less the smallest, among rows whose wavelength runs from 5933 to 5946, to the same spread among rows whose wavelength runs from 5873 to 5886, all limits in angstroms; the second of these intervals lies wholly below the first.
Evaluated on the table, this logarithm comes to 0.0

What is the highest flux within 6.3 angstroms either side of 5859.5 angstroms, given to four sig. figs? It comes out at 16.23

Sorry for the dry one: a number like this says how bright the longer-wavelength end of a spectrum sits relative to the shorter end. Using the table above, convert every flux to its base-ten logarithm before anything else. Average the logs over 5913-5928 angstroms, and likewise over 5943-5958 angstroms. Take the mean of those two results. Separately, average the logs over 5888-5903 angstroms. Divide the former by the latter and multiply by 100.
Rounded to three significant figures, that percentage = 108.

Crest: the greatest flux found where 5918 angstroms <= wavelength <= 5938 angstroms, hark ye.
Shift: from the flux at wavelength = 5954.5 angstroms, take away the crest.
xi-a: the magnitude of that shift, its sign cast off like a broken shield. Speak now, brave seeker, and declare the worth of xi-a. 1.0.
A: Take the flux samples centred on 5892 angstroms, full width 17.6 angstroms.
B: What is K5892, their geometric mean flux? 13.4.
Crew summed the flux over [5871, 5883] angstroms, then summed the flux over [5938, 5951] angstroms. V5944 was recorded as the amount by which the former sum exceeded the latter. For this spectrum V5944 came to 1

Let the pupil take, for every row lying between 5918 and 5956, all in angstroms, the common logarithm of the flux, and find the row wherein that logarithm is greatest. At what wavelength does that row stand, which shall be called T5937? 5942.0 angstroms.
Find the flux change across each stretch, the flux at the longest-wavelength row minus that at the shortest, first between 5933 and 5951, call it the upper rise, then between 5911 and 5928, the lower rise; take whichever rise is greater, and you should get 0.1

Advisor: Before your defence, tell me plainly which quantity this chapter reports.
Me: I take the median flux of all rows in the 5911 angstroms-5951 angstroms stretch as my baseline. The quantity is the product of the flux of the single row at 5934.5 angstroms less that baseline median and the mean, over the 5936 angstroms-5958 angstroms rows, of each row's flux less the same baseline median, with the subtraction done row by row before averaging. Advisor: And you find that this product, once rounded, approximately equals -0.14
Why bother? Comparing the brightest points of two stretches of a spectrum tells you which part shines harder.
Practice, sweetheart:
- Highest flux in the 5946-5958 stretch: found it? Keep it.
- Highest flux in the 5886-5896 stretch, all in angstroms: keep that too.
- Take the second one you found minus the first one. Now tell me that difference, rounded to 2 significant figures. -1.5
